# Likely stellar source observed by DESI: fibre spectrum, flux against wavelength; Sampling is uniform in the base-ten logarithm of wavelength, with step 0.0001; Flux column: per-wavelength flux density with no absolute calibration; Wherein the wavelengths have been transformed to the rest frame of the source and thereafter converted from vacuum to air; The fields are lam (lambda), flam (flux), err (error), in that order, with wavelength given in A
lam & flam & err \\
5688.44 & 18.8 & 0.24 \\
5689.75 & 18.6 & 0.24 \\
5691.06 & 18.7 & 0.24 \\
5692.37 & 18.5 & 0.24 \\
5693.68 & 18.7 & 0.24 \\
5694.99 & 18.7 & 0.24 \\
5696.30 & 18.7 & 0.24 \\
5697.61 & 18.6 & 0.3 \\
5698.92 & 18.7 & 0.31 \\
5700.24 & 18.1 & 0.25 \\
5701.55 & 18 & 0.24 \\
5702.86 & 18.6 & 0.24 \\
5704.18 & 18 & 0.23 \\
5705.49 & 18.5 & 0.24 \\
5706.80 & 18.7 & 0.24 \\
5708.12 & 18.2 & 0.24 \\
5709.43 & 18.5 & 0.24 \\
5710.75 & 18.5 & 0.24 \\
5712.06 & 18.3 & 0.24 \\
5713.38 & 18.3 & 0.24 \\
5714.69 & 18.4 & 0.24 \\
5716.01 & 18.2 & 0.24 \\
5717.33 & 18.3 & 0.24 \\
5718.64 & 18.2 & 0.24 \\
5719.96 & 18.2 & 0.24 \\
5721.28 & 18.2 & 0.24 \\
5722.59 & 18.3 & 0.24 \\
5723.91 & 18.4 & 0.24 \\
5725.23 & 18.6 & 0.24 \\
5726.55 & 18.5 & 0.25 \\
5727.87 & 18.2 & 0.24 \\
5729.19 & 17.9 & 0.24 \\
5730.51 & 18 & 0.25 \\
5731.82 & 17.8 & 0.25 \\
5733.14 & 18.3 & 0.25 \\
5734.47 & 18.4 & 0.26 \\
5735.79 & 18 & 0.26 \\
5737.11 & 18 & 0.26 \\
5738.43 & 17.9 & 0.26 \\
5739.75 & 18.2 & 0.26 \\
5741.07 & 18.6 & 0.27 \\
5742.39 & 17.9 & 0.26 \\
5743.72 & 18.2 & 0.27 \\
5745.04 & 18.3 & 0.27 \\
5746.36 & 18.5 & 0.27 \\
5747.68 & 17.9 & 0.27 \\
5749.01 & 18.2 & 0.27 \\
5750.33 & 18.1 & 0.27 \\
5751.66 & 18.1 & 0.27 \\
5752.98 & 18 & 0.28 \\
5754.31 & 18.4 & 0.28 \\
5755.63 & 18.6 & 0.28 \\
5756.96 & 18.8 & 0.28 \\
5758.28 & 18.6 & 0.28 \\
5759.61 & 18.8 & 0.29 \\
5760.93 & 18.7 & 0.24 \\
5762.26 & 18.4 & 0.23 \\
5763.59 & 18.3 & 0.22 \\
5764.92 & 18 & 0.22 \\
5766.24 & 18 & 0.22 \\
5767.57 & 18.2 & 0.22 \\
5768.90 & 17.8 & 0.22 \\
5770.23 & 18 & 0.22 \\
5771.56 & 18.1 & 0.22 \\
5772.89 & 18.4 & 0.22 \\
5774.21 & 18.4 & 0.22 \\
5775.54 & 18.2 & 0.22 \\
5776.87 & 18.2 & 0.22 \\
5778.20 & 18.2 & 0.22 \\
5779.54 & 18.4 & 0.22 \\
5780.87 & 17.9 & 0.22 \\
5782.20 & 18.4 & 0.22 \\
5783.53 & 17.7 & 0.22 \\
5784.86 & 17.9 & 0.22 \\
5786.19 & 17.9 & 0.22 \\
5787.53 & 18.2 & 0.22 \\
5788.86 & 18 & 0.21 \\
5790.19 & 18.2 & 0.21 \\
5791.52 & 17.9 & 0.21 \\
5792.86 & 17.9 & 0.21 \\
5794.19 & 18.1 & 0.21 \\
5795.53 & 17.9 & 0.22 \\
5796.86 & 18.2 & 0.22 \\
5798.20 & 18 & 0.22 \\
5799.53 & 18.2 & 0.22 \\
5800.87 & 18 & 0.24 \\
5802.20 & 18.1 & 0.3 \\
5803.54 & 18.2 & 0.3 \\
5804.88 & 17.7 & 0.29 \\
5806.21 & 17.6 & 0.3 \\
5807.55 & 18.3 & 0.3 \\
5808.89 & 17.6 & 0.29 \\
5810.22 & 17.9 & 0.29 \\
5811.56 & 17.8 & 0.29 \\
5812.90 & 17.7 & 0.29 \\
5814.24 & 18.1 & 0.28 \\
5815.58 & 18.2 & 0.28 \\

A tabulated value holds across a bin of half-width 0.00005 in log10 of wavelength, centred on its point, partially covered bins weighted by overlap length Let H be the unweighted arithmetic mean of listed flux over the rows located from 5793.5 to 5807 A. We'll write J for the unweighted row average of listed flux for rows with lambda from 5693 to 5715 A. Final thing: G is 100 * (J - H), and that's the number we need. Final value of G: 44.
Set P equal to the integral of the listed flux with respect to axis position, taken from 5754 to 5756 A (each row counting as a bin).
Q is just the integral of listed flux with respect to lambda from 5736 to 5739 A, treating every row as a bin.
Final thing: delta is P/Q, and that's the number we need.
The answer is 0.7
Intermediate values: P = 37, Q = 54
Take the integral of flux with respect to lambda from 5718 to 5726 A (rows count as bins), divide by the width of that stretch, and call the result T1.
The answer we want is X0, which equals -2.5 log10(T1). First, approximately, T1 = 18.3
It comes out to -3.16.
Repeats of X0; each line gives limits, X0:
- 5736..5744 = -3.15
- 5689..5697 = -3.18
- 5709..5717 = -3.16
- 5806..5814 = -3.13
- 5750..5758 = -3.16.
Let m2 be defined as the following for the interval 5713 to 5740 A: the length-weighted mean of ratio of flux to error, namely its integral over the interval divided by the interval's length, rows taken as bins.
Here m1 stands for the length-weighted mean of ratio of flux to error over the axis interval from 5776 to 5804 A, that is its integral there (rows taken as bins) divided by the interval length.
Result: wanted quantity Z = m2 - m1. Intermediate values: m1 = 80.8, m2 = 74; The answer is -7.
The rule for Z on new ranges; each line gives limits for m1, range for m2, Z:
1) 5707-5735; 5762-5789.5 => 7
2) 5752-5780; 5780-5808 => 0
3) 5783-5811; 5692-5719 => 0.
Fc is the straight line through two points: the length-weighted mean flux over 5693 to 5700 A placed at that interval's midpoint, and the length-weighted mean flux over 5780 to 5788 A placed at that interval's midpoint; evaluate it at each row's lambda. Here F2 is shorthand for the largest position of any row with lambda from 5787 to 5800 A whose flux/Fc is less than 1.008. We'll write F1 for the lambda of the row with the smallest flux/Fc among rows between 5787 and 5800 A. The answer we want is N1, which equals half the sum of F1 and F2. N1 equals 5794.9 A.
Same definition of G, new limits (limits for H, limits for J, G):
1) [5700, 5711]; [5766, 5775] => -22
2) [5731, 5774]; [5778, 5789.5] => -17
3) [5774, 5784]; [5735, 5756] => 1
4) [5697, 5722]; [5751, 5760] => 13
